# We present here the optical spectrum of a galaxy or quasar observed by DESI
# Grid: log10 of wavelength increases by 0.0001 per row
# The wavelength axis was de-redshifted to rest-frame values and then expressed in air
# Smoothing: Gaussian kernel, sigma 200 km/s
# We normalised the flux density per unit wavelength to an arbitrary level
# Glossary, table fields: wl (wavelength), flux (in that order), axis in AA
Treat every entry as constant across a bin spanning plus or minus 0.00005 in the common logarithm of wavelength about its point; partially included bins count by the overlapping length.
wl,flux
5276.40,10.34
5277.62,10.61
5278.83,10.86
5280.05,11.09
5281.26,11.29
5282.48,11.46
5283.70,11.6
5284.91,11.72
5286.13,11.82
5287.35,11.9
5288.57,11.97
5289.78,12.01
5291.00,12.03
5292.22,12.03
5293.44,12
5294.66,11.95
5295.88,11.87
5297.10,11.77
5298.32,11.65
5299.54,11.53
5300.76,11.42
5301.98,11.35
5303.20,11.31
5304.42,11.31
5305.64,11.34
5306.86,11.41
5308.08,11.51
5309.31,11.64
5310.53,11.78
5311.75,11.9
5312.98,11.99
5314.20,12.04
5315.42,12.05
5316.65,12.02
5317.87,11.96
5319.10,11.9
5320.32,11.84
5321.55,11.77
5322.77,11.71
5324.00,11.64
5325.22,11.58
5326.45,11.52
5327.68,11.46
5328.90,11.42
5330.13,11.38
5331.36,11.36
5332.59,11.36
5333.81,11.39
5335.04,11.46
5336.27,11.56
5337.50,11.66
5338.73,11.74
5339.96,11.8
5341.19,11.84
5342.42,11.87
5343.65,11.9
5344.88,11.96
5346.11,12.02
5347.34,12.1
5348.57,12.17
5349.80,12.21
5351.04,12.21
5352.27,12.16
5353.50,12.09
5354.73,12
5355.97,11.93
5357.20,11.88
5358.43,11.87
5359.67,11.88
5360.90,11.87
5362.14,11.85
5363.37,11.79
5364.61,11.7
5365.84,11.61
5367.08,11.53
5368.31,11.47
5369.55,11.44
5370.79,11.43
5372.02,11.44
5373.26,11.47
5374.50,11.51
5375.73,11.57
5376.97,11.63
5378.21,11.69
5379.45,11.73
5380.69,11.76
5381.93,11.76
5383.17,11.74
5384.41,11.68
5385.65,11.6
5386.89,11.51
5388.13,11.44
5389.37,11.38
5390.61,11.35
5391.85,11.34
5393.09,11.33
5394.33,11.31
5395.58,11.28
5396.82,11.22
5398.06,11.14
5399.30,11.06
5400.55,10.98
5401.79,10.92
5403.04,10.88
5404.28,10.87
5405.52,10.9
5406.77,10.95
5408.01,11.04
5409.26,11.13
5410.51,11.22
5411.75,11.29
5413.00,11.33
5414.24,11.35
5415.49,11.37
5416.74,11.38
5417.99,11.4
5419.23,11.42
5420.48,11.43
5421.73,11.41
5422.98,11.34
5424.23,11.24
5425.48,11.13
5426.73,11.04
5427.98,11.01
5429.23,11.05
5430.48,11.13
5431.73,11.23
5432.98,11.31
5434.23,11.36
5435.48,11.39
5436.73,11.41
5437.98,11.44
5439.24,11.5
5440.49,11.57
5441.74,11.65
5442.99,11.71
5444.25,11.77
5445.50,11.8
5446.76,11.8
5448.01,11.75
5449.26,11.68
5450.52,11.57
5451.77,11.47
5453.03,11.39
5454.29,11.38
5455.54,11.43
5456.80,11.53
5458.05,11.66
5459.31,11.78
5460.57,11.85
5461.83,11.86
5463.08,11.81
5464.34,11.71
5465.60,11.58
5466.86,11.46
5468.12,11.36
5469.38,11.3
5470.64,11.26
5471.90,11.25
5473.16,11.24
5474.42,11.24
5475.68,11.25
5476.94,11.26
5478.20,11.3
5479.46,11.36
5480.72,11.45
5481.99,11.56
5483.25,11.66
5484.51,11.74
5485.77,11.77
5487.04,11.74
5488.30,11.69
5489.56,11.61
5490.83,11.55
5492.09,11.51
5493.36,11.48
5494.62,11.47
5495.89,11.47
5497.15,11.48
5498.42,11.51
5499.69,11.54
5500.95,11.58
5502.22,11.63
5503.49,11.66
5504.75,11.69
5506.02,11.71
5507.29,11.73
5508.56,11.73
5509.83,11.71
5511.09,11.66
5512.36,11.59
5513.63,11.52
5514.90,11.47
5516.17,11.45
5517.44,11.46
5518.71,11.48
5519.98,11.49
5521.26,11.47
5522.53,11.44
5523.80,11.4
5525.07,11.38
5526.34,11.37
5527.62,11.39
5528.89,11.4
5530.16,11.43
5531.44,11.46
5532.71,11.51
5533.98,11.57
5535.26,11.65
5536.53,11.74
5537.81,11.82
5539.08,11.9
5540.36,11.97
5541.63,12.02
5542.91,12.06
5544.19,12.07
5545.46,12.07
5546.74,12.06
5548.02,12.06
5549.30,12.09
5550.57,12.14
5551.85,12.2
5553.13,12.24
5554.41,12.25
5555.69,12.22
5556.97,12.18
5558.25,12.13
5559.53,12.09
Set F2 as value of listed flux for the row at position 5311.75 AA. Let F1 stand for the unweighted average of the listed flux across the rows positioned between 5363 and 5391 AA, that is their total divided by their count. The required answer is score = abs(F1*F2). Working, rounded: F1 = 11.6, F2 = 11.9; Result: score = 138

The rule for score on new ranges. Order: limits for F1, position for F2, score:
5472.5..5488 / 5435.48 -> 131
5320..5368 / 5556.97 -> 143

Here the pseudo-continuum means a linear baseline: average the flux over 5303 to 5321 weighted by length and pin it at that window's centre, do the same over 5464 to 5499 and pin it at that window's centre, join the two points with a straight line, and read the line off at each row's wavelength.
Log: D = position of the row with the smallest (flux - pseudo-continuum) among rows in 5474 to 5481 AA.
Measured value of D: 5474.42 AA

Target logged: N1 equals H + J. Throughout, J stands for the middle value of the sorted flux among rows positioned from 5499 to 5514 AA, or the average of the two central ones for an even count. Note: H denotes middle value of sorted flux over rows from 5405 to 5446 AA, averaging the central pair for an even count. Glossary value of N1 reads 23.0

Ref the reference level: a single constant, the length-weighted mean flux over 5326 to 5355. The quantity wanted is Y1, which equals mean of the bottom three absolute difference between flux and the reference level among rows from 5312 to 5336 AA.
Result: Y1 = 0.046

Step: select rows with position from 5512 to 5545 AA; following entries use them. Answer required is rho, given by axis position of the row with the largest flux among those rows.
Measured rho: 5544.19 AA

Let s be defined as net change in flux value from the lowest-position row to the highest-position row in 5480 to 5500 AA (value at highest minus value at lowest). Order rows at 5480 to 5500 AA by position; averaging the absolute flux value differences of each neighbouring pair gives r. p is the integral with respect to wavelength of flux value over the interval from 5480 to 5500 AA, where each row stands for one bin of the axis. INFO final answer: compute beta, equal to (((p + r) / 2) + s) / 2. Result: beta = 58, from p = 231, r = 0.046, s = 0.09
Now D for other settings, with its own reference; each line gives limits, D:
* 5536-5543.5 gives 5536.53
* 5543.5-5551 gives 5546.74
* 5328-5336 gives 5331.36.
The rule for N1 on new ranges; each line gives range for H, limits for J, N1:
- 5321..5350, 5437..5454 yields 23.3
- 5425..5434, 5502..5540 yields 22.6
